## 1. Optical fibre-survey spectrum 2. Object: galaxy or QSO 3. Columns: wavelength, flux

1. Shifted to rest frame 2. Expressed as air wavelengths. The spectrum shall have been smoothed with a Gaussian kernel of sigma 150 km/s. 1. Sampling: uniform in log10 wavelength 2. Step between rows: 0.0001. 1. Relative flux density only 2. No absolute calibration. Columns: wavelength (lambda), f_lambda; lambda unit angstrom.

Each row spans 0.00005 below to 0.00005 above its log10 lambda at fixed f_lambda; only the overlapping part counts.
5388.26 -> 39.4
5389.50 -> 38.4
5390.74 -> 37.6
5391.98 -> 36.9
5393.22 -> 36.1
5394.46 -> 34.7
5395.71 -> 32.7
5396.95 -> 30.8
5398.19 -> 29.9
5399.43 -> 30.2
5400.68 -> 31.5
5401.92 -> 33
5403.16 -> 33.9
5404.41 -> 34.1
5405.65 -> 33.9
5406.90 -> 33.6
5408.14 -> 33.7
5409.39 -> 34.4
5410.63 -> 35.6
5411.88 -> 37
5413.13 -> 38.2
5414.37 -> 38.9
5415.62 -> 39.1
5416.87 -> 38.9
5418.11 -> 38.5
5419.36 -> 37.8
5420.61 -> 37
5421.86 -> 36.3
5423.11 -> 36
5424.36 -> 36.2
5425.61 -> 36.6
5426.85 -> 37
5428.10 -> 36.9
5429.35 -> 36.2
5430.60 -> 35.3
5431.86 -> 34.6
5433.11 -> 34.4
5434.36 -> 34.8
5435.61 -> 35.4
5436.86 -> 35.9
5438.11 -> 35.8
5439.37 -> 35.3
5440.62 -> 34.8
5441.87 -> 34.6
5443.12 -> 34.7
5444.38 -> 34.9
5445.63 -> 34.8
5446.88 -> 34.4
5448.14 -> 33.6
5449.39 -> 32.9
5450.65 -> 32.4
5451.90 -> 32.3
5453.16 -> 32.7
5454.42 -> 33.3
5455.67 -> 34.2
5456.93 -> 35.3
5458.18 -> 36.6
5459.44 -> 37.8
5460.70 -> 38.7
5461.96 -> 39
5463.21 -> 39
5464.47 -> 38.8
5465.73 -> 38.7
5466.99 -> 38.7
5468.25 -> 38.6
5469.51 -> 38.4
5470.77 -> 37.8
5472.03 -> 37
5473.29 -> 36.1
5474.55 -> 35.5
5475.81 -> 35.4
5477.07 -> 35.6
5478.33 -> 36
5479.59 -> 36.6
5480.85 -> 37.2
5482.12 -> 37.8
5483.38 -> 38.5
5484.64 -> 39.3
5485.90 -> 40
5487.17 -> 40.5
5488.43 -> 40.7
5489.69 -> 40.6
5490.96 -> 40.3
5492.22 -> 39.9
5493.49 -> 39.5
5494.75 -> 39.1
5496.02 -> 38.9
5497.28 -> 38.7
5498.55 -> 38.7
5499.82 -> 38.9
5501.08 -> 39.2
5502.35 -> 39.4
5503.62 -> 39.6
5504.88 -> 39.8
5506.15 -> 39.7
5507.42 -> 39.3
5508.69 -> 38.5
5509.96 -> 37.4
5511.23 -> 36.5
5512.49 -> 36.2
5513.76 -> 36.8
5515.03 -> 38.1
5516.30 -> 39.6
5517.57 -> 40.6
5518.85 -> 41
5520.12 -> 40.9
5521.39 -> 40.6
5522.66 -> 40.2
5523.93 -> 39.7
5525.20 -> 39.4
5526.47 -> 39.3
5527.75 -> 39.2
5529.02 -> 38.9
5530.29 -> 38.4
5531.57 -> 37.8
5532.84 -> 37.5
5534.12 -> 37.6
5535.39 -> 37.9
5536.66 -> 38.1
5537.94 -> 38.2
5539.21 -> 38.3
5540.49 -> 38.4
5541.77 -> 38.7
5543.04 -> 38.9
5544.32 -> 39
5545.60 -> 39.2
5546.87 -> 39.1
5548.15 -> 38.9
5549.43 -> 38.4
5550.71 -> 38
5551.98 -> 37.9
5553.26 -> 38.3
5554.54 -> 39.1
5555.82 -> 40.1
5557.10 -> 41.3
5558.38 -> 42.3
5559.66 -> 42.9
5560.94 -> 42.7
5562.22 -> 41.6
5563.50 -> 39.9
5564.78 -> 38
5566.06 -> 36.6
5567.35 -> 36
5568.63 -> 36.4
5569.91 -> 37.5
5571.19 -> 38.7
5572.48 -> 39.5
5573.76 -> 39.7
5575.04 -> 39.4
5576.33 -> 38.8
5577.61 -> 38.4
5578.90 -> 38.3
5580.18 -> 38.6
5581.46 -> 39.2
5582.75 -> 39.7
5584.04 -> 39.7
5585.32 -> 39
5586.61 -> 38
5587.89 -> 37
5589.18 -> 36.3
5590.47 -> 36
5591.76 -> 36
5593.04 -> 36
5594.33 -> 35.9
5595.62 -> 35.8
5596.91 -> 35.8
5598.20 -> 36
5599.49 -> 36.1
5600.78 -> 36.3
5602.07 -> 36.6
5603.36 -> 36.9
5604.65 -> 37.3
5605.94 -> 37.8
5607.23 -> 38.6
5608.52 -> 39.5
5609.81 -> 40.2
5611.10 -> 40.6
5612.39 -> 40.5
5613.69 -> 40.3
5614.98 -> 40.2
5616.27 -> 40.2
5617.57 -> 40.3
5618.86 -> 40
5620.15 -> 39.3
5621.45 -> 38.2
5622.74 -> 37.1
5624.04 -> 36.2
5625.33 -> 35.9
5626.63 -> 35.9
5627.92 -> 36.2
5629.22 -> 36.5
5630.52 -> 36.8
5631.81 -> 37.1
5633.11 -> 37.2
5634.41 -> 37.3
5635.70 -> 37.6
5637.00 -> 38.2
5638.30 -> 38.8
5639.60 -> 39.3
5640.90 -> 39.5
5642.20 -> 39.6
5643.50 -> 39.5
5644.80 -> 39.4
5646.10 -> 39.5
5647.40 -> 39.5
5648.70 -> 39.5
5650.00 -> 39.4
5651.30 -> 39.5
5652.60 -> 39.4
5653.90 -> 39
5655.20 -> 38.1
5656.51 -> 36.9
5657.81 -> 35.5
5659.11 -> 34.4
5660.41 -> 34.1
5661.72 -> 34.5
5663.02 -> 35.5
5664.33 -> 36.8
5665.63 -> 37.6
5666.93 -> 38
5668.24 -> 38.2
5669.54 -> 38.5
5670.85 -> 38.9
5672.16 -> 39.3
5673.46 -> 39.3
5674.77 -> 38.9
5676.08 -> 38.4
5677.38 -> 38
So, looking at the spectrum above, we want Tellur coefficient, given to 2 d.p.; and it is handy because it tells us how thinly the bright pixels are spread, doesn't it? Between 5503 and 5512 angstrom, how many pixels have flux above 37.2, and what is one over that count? 0.17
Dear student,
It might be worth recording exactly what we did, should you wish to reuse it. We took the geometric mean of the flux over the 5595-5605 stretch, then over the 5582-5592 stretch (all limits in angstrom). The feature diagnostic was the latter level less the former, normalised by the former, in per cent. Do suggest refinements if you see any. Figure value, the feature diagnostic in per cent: 3.7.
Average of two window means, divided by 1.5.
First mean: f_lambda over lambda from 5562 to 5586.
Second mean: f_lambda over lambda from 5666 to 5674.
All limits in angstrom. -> 25.8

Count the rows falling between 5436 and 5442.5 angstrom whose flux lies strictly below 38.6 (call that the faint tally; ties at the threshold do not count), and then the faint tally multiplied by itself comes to 25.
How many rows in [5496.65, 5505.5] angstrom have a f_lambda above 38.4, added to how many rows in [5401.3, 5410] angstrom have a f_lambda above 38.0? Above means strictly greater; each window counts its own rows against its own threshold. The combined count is 7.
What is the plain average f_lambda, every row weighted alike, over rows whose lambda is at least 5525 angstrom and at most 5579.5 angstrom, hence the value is 38.9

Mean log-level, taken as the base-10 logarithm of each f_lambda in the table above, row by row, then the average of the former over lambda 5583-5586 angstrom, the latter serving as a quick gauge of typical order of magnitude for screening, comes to 1.59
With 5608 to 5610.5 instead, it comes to 1.60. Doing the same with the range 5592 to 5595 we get 1.56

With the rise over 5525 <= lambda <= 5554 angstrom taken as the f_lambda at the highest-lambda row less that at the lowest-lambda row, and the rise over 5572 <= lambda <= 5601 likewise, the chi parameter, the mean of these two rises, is -2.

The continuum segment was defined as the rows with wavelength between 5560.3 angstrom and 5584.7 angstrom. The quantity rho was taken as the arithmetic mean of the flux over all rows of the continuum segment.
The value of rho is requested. 39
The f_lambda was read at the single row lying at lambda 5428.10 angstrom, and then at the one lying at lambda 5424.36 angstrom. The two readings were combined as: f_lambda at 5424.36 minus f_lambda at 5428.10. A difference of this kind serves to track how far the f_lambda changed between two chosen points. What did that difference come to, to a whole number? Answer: -1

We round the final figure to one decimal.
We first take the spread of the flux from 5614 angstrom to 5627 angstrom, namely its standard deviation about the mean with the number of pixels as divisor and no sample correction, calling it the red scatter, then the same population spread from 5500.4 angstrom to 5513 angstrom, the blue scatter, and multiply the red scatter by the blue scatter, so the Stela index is 2.3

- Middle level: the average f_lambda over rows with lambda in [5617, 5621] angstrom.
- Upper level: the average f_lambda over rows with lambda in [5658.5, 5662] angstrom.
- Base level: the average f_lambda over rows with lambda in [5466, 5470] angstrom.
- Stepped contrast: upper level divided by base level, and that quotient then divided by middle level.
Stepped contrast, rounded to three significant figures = 0.0223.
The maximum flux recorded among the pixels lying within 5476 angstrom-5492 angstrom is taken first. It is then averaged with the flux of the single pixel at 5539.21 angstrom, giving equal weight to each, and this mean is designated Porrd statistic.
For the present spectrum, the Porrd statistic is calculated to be 39.5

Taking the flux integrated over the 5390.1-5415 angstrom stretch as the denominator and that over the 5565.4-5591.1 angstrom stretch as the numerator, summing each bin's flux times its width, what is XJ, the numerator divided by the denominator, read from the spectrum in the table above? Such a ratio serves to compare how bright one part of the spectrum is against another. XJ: 1.15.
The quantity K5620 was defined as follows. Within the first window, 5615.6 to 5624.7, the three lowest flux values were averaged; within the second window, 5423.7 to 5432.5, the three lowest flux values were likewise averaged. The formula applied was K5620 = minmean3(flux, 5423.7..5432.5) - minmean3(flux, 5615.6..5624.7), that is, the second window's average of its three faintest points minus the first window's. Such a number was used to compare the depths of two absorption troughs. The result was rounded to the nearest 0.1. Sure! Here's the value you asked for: -1.8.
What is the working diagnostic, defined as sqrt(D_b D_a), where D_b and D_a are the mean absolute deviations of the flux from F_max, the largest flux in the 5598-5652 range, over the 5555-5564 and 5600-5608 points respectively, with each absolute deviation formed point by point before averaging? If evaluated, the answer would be 2.1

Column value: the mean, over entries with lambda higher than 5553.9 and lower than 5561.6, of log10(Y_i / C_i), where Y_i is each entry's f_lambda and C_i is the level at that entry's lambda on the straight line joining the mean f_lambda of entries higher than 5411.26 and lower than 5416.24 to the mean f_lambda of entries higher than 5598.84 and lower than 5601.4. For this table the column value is 0.05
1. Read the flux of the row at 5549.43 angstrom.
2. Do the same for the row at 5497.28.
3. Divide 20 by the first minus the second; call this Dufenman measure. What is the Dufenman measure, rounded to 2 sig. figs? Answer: -67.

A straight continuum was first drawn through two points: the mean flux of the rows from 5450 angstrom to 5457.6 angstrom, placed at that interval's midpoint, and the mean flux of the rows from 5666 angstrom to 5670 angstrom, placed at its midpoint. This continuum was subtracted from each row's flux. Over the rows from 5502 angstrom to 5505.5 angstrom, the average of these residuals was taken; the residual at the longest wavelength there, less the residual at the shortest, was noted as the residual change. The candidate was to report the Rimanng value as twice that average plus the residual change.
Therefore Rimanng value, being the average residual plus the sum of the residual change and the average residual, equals 11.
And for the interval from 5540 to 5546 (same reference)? 8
